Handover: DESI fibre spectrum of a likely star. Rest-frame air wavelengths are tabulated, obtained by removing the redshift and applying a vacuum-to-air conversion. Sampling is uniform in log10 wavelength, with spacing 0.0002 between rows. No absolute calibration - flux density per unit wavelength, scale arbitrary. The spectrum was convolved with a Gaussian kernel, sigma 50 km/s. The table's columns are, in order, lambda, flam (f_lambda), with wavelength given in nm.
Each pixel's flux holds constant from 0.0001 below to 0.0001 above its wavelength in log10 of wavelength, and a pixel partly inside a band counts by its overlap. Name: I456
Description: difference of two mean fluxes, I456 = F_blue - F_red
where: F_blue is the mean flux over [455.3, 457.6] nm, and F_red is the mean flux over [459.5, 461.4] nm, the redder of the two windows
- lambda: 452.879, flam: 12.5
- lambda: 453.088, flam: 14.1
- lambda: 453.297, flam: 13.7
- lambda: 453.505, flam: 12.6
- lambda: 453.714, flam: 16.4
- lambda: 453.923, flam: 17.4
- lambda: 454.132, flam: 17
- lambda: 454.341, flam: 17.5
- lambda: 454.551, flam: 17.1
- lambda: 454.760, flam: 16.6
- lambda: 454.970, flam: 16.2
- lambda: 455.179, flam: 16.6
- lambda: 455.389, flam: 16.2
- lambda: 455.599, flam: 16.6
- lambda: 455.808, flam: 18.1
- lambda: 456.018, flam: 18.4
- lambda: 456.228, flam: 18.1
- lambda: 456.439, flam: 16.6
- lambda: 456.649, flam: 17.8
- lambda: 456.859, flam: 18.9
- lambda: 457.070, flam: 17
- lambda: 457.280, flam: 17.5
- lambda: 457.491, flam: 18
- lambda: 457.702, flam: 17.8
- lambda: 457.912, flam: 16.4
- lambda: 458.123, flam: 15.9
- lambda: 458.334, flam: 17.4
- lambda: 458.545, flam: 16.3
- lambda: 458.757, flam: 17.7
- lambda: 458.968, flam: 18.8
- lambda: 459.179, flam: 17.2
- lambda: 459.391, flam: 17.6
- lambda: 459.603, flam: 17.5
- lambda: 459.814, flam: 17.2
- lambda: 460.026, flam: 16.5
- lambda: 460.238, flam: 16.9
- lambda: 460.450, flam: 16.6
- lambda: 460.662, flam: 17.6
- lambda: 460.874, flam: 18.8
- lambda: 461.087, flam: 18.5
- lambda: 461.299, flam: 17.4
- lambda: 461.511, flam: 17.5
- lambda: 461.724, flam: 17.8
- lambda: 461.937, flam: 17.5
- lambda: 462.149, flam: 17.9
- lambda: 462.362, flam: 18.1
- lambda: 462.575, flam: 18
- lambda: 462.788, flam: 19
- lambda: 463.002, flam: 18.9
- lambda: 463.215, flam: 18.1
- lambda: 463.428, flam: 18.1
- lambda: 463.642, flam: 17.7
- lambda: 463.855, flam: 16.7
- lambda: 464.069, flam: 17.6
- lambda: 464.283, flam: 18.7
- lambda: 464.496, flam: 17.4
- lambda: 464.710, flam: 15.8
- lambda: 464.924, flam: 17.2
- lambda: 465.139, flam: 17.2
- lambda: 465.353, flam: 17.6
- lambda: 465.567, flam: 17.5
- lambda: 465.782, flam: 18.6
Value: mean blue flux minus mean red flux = 0.12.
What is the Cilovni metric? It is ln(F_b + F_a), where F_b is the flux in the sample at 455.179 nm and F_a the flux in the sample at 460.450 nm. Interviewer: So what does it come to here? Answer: 3.50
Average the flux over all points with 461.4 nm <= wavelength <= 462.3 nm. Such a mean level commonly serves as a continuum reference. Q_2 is 17.7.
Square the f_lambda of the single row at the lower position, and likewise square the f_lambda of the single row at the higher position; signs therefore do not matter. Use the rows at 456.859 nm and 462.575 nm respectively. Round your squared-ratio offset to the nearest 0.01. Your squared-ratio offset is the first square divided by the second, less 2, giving -0.90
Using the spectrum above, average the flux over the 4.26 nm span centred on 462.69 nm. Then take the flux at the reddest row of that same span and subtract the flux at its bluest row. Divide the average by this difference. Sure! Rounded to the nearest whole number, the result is -10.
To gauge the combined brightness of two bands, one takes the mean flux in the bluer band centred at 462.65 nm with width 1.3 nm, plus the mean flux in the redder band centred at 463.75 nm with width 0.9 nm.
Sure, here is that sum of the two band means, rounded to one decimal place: 35.9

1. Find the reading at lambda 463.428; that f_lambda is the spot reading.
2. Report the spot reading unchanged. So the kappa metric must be 18.1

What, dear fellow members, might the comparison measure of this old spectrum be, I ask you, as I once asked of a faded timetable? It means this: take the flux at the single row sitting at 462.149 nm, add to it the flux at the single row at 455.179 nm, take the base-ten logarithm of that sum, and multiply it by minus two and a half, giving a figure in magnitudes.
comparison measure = -3.84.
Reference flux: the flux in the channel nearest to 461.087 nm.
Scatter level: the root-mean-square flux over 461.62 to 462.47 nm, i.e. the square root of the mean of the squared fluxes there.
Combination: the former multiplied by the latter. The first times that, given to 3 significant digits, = 330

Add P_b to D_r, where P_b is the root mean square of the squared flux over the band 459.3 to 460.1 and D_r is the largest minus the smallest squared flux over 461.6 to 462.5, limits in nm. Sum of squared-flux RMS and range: 318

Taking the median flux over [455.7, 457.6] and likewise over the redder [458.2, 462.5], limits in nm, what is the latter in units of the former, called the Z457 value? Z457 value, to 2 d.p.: 0.97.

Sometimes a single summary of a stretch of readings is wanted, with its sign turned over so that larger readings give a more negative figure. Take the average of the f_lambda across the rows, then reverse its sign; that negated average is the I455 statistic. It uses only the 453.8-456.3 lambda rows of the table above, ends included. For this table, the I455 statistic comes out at -17.1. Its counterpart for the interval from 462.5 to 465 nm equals -17.8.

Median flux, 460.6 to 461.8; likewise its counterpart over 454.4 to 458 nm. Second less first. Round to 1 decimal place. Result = -0.6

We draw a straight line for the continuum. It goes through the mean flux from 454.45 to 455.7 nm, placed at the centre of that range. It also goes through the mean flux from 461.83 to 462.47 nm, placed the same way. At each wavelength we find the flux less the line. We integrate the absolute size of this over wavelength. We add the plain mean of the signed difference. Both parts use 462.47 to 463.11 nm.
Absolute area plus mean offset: 1.1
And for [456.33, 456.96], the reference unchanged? 1.6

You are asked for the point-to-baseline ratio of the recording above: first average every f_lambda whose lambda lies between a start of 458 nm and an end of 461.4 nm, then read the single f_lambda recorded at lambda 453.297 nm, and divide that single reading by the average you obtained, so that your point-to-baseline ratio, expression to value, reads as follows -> 0.79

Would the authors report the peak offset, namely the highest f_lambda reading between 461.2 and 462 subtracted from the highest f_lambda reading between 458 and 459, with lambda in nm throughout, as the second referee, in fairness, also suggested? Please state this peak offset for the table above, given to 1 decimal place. 1.0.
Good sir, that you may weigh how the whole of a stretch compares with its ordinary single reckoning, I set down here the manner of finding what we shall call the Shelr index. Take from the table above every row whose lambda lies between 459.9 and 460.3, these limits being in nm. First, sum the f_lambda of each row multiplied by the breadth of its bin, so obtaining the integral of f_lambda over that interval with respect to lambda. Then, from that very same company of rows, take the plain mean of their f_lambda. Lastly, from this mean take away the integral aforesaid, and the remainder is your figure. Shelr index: 10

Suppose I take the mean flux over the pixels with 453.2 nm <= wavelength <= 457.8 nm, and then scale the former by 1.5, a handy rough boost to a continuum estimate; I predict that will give 25.4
